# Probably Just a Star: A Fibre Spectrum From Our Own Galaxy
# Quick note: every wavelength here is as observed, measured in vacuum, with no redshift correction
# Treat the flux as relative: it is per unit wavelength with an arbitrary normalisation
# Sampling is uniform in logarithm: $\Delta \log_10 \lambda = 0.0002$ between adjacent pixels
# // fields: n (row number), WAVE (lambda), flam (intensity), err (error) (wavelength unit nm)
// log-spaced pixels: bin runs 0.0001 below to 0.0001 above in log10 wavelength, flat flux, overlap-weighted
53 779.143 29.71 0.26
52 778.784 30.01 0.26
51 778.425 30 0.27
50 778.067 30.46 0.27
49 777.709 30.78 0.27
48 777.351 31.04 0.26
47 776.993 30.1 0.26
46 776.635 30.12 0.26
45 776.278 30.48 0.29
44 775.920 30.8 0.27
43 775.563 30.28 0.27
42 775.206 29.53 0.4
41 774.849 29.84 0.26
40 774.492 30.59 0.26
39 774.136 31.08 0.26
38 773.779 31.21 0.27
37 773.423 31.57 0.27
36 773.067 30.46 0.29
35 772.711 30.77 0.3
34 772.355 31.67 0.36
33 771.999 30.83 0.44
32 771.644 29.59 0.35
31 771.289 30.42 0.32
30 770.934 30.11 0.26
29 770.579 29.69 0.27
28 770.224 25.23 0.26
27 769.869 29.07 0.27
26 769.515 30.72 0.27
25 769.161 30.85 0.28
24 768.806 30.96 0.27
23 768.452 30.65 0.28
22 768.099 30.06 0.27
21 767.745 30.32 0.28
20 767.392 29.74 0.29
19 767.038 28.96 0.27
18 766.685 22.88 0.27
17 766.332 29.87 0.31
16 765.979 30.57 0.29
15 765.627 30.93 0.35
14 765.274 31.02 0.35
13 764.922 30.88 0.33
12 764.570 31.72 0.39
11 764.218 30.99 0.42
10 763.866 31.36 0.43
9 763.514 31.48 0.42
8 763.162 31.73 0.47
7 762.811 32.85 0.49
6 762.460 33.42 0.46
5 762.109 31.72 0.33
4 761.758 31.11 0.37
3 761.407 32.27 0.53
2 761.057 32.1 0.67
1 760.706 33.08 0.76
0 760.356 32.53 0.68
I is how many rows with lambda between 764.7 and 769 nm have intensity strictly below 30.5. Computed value 6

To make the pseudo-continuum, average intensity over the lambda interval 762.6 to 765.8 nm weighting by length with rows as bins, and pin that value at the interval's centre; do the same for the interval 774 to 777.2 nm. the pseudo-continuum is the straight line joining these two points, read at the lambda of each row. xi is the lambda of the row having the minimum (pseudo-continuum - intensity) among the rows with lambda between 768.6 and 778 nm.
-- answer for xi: 773.423 nm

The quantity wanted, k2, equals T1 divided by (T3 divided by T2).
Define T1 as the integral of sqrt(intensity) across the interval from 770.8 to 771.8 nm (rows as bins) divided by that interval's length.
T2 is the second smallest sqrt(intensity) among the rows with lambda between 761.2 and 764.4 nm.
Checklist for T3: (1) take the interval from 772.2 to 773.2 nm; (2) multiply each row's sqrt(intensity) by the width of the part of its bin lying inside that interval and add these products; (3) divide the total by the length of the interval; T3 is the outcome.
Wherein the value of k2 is 5.50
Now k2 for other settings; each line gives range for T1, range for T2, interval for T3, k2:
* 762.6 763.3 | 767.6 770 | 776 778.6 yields 5.66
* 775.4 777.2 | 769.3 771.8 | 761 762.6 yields 5.24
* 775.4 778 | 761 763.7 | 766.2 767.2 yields 5.96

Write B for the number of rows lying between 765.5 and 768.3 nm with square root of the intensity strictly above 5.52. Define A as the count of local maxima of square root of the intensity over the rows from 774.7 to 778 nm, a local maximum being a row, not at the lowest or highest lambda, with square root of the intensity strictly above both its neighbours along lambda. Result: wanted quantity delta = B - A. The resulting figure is 0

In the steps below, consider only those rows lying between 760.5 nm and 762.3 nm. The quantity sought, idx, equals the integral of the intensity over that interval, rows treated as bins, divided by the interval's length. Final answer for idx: 32.1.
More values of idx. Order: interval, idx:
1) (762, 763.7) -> 32.3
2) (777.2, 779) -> 30.4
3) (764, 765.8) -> 31.1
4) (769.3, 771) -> 28.9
